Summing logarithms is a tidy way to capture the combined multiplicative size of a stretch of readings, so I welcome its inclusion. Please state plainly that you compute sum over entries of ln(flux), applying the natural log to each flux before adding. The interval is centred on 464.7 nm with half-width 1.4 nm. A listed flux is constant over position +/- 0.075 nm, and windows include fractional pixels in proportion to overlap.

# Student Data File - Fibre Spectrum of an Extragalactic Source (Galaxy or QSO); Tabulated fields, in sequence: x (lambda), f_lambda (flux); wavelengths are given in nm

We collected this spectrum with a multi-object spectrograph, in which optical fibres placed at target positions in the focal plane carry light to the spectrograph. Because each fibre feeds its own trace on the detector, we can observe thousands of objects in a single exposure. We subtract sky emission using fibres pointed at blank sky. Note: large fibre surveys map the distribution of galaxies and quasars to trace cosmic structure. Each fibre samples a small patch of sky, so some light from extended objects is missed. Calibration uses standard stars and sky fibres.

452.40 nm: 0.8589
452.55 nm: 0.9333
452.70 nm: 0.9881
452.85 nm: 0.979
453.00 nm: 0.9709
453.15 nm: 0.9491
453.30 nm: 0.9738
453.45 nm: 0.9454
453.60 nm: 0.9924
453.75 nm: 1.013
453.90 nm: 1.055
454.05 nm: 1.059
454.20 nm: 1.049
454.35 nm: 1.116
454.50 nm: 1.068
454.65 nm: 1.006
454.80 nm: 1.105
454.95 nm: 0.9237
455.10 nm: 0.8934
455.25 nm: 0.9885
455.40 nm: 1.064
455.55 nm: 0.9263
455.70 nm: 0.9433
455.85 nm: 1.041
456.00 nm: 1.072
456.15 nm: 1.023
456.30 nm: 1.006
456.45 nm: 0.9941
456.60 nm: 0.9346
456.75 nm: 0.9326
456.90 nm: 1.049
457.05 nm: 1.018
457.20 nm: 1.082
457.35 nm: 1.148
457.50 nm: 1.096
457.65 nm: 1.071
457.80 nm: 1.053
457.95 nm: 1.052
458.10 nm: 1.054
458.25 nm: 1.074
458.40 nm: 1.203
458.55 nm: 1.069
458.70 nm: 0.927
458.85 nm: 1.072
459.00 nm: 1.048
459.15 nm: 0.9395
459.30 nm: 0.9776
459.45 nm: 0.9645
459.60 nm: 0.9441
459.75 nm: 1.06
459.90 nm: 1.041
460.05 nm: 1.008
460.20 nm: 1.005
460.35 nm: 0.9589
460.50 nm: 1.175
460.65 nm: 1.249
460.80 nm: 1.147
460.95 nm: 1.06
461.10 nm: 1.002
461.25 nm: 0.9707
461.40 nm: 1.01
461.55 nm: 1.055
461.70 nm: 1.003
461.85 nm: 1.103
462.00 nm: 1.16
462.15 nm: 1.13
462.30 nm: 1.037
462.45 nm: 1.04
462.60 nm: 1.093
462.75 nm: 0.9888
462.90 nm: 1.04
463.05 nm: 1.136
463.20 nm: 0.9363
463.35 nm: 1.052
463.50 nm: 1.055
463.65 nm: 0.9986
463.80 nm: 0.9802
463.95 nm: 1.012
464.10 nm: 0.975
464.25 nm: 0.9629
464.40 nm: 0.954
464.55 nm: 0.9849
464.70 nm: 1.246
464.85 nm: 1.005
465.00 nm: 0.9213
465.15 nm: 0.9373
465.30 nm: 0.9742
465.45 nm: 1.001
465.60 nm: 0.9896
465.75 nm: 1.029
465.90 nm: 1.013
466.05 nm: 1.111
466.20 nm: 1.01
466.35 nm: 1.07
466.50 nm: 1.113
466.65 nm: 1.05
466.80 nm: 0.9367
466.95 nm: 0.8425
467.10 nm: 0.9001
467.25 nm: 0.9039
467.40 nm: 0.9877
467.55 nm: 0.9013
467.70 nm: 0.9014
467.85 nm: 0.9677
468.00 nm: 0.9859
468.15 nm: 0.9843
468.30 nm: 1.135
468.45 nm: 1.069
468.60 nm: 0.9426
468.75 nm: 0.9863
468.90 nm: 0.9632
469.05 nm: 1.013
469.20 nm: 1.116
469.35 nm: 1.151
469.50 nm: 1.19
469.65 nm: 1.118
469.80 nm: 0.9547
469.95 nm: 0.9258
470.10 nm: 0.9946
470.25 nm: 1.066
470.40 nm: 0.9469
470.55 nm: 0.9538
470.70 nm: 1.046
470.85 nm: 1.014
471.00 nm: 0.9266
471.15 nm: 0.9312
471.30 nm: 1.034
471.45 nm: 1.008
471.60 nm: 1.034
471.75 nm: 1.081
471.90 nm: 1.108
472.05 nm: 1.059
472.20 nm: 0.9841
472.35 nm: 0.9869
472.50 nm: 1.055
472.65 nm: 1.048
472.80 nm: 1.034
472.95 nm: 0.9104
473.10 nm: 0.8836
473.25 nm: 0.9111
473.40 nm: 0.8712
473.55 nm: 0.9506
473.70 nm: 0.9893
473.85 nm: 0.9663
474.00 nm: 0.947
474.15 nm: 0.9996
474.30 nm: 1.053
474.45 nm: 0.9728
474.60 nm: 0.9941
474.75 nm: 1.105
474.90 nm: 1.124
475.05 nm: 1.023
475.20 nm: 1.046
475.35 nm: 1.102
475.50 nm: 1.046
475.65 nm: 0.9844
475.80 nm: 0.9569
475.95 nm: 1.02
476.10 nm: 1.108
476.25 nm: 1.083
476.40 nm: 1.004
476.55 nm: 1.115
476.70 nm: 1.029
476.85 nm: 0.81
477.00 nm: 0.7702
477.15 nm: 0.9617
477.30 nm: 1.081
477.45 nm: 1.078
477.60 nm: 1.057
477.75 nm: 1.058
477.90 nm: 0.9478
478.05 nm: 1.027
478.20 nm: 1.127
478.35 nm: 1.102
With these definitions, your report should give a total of 0.2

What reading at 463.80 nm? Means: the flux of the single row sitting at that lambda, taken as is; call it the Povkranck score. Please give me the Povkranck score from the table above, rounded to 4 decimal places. 0.9802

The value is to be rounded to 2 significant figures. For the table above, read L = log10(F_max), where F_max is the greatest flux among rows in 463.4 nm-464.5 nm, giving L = 0.023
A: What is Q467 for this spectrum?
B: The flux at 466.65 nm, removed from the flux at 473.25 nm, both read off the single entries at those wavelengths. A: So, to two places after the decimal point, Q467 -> -0.14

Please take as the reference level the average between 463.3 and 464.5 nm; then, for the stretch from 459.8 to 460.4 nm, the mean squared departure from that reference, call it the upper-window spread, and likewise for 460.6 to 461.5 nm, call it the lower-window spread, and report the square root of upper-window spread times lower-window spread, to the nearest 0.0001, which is 0.0036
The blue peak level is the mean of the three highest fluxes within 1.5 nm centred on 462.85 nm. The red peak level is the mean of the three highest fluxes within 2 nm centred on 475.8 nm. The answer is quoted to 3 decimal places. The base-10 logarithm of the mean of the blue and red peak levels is 0.048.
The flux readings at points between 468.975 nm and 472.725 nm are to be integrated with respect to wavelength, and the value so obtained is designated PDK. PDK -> 3.9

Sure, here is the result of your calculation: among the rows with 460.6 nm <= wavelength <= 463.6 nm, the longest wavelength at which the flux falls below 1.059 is 463.50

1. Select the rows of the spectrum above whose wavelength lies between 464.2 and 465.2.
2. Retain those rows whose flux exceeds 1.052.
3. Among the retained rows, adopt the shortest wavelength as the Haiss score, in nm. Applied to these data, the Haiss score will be 464.70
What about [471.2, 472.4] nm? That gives 471.75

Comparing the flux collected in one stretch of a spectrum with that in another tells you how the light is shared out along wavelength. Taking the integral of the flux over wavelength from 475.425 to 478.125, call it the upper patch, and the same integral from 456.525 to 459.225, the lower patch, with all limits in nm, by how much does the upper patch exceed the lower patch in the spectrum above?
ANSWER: -0.10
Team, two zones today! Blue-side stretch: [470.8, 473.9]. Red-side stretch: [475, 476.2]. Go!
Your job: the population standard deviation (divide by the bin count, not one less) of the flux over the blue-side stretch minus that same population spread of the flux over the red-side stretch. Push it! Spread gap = 0.016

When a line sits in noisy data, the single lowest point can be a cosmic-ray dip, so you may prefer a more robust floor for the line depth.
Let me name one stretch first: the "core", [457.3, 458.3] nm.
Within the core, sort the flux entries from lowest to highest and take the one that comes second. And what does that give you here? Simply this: 1.053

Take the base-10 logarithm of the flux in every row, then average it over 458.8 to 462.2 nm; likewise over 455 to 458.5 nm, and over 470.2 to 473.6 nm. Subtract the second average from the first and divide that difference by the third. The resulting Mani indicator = -1.6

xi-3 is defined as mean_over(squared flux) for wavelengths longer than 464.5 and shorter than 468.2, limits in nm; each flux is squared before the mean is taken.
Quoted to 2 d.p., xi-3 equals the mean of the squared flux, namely 0.99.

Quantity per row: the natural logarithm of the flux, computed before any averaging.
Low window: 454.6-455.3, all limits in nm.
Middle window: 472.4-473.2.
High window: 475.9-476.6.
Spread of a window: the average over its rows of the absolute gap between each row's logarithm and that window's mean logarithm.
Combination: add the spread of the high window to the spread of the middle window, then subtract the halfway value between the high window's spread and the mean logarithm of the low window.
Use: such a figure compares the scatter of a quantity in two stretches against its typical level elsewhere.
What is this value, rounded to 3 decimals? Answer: 0.104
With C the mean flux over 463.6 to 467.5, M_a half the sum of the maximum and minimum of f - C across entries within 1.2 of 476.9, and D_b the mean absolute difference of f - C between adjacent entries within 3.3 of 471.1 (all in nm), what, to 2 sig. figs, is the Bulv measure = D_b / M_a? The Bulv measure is -1.0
